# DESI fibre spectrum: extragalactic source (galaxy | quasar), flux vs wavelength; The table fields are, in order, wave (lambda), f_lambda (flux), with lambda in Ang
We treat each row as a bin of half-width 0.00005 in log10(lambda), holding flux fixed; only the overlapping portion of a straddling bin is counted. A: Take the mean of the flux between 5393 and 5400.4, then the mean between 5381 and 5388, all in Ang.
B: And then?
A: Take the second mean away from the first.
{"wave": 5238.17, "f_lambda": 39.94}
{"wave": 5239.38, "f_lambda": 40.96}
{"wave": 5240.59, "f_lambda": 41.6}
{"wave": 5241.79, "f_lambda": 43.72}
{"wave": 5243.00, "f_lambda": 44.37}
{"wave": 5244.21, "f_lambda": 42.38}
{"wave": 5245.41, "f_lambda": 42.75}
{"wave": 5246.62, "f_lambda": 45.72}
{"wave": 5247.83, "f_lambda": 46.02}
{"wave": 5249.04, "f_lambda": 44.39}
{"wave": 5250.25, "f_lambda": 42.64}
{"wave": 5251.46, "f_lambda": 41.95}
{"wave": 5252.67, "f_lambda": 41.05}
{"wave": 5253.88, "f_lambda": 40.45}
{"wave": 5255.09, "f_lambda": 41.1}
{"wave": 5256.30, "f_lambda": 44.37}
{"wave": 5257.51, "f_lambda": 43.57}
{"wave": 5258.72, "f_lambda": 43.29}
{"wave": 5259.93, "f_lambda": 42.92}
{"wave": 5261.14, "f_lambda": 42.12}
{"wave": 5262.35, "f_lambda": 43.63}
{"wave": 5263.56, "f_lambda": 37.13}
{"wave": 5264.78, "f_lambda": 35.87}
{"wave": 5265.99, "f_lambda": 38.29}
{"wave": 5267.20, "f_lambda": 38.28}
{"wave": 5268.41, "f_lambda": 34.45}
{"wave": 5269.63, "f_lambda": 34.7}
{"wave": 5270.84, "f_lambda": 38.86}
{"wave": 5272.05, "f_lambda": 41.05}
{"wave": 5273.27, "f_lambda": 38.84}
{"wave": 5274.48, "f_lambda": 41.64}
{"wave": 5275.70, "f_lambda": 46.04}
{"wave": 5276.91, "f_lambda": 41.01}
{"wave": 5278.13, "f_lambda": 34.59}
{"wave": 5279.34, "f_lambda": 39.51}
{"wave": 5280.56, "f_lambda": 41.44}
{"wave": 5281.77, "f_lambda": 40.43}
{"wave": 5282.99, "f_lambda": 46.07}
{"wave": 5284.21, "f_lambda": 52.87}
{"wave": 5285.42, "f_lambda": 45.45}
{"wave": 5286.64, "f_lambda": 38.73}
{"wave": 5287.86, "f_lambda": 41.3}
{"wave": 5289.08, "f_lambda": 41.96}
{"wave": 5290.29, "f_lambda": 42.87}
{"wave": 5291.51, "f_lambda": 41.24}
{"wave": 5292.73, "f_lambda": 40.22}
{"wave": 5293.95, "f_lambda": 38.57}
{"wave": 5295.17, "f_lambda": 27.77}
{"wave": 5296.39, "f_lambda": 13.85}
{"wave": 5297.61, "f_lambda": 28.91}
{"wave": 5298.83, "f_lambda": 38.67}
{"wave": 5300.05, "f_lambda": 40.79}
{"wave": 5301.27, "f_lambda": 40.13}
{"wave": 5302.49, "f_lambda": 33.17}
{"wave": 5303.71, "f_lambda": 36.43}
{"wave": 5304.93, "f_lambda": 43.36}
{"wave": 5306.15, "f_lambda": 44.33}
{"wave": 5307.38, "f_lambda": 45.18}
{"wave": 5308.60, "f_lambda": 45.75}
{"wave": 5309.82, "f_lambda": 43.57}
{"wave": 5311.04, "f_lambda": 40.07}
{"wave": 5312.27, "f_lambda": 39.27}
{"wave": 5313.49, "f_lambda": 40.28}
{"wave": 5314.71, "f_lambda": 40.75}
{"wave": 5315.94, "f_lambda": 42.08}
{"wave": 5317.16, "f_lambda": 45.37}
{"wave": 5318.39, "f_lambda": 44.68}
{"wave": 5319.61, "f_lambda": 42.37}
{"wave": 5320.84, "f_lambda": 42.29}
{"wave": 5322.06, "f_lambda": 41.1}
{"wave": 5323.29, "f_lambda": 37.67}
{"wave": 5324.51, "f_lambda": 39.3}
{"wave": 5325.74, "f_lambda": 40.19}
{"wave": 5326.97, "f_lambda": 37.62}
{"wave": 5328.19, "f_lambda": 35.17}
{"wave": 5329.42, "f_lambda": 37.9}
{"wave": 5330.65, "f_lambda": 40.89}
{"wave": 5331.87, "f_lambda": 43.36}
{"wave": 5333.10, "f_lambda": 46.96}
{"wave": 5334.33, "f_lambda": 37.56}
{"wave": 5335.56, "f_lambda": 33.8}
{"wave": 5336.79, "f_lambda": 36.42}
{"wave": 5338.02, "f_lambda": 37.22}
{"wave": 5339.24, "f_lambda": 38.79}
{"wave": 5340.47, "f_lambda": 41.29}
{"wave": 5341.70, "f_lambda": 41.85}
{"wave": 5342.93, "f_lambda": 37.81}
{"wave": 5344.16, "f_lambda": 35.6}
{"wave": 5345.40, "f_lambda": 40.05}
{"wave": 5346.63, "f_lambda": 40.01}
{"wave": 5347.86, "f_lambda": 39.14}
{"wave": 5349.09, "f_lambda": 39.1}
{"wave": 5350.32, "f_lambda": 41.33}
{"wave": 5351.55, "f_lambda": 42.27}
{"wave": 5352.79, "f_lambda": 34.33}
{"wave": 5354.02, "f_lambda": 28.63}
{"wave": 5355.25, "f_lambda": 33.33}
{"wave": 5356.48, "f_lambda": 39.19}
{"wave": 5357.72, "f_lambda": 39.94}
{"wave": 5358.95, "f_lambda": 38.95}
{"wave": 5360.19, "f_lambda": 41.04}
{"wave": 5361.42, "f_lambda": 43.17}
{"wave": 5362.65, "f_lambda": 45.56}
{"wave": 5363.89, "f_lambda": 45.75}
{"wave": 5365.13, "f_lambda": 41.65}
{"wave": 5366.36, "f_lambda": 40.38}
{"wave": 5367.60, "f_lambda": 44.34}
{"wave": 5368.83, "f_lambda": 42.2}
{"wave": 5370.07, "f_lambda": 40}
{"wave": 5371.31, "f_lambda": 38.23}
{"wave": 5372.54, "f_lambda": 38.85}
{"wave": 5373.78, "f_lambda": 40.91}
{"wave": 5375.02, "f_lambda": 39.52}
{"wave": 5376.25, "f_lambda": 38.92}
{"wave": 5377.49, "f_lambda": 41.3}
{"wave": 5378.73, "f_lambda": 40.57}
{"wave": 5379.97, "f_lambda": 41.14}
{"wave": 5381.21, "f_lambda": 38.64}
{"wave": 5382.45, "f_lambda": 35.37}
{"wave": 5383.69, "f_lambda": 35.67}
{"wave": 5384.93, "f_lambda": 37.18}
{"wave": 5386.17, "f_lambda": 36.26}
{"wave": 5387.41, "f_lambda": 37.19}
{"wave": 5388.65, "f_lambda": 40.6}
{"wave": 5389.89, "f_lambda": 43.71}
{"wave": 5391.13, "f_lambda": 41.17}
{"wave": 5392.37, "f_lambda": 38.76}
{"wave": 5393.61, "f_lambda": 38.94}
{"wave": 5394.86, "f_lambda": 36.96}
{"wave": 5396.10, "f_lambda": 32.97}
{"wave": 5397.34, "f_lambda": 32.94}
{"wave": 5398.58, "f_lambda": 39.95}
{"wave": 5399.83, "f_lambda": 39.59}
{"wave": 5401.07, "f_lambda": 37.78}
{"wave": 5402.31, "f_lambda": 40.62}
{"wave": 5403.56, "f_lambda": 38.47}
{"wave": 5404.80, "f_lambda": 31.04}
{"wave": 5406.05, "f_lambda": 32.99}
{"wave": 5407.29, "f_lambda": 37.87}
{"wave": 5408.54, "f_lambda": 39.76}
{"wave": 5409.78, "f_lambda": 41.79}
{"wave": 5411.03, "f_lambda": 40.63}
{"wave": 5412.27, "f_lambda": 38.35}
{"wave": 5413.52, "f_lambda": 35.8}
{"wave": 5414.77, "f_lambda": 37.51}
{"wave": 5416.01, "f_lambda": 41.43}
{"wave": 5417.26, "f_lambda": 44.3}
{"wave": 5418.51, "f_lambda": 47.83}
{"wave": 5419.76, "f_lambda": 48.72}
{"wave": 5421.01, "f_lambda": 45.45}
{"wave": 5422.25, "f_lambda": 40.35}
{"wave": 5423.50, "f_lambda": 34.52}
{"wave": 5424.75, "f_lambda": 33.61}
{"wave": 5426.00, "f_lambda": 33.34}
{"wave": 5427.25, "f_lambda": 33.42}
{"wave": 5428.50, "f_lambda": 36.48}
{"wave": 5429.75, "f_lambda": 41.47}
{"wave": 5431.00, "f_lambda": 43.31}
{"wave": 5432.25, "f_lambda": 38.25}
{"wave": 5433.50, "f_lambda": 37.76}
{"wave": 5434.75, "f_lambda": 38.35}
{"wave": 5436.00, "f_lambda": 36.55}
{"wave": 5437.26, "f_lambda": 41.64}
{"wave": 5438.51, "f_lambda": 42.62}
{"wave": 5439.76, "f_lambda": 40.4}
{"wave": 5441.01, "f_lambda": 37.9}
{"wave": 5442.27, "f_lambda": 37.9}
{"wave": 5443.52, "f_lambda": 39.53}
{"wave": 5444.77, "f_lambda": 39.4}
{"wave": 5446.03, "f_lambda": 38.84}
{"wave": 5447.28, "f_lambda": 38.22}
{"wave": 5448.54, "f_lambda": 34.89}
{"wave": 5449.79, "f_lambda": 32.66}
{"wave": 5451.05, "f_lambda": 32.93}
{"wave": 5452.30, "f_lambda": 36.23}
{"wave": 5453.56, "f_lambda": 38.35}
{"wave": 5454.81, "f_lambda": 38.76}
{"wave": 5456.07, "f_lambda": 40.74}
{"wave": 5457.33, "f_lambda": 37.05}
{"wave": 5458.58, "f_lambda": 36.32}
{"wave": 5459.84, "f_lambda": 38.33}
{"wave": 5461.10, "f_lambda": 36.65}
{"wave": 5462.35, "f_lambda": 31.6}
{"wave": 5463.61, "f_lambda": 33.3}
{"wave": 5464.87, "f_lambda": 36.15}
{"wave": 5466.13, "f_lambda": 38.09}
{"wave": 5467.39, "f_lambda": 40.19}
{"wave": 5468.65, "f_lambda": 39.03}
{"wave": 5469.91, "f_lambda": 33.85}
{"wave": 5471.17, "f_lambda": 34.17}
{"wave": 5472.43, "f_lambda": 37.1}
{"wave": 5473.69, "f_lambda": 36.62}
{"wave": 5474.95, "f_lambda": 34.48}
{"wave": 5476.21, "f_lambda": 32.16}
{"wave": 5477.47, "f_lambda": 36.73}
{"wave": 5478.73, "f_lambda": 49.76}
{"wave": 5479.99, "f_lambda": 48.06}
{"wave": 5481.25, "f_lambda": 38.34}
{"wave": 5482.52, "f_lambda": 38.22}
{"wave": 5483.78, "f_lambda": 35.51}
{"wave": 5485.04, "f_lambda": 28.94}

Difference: 0.2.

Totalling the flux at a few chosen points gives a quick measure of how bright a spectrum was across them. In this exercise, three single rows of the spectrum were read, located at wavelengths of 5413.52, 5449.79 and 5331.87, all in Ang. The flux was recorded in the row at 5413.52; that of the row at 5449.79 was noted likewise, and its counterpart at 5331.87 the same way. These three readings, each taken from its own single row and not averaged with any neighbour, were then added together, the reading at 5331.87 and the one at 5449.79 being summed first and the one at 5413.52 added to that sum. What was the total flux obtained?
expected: 112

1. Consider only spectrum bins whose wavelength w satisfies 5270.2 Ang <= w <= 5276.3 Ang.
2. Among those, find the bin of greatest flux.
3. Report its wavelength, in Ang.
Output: 5275.70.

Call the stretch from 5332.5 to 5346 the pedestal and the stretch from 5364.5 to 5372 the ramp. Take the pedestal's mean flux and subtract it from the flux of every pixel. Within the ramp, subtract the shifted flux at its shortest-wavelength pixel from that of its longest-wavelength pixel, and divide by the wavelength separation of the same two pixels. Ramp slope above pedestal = -0.55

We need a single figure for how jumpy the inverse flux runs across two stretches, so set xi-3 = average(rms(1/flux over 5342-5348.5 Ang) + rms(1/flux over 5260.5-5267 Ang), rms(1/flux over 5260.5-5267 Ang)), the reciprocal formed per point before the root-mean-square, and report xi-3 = 0.0386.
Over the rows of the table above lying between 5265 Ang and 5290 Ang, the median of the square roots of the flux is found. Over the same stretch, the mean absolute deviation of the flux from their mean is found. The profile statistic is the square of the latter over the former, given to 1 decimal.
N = 1.5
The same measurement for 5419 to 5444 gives 1.6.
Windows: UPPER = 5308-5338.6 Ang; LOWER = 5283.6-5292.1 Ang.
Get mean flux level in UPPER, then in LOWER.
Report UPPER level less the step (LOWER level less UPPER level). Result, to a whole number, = 37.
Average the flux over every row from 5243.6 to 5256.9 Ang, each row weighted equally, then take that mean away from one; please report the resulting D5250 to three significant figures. -42.0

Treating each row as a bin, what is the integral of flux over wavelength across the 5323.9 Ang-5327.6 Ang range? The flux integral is 144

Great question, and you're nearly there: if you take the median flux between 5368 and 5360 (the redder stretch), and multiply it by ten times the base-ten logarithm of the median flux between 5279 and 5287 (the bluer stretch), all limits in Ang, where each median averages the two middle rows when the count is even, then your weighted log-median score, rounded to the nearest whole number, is 698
